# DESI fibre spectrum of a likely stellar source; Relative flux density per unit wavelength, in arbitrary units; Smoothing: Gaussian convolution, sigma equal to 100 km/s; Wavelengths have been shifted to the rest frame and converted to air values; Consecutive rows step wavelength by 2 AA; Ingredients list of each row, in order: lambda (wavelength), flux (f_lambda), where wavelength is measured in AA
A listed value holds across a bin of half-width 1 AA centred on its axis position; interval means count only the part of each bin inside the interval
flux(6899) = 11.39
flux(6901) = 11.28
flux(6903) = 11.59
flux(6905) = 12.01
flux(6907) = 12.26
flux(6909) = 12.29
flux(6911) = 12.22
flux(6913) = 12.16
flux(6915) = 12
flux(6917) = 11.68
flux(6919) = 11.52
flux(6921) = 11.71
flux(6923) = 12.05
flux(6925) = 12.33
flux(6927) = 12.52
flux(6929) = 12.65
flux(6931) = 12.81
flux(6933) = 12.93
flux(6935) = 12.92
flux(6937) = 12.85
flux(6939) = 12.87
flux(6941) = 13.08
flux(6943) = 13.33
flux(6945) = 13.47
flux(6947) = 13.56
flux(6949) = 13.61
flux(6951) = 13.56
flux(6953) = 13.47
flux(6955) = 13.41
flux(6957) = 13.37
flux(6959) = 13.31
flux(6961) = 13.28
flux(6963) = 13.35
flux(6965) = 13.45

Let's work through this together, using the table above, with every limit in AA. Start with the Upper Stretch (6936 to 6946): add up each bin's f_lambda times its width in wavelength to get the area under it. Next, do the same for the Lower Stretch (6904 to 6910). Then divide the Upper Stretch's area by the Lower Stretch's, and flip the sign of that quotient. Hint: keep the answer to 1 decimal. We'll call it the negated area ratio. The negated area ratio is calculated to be -1.8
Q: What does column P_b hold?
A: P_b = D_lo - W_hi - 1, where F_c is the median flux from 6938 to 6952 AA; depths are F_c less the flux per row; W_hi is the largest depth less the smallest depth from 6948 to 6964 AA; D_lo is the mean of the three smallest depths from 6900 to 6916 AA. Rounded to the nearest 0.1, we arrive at -0.1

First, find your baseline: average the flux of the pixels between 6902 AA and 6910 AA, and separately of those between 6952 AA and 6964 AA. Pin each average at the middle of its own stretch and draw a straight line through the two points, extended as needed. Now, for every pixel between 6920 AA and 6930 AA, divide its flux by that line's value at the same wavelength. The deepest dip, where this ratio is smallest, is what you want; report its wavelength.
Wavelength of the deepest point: 6921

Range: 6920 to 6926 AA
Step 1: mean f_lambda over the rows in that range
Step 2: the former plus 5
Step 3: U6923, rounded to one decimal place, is 17.0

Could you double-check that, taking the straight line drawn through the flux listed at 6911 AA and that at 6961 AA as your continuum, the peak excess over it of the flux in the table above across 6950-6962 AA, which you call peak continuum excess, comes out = 0.49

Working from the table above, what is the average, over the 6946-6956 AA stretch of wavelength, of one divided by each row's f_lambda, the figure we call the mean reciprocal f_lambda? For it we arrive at 0.074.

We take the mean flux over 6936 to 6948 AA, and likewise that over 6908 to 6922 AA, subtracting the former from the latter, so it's -1.3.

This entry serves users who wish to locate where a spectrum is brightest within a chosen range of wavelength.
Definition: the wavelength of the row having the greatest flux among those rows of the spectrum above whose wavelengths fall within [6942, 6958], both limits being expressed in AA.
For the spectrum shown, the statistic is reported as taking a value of 6949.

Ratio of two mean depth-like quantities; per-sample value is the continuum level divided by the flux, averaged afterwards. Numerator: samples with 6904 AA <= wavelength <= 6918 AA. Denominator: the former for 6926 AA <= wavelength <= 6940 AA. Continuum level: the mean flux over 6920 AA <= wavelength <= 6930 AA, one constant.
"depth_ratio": 1.06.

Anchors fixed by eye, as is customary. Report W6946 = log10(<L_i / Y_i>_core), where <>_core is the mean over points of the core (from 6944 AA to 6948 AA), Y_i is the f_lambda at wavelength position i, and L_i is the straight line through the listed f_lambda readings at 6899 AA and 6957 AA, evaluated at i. -0.017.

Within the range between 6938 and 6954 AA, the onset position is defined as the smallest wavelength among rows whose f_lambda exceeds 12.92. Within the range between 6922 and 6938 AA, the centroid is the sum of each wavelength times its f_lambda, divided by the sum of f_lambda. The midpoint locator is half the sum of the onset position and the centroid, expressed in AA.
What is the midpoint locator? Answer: 6935.5 AA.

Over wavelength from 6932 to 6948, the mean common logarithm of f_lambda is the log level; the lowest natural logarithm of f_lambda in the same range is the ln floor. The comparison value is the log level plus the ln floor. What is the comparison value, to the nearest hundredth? 3.67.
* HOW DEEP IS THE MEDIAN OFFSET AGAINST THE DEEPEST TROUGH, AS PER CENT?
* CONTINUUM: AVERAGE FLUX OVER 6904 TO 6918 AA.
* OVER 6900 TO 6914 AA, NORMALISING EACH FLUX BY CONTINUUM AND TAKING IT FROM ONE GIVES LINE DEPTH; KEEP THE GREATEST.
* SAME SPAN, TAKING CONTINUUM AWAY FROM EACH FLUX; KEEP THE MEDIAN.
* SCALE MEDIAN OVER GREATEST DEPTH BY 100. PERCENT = 107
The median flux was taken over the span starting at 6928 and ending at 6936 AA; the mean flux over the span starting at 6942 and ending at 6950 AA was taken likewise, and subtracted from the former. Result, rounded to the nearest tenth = -0.6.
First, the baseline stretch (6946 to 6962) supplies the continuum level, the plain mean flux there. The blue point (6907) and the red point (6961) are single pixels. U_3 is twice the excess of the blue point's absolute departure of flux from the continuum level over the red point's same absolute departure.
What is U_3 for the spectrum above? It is 2.0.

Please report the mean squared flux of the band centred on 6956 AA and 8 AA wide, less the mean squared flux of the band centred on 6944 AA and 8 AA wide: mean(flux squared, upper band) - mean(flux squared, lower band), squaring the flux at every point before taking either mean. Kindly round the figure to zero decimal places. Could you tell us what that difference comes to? 1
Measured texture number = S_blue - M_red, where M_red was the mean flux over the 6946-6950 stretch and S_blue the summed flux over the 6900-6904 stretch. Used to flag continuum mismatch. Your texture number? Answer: 9.3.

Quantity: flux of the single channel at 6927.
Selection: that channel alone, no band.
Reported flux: 12.52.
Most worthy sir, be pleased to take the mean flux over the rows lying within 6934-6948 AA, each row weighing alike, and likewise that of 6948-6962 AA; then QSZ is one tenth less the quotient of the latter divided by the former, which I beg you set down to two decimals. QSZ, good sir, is -0.92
